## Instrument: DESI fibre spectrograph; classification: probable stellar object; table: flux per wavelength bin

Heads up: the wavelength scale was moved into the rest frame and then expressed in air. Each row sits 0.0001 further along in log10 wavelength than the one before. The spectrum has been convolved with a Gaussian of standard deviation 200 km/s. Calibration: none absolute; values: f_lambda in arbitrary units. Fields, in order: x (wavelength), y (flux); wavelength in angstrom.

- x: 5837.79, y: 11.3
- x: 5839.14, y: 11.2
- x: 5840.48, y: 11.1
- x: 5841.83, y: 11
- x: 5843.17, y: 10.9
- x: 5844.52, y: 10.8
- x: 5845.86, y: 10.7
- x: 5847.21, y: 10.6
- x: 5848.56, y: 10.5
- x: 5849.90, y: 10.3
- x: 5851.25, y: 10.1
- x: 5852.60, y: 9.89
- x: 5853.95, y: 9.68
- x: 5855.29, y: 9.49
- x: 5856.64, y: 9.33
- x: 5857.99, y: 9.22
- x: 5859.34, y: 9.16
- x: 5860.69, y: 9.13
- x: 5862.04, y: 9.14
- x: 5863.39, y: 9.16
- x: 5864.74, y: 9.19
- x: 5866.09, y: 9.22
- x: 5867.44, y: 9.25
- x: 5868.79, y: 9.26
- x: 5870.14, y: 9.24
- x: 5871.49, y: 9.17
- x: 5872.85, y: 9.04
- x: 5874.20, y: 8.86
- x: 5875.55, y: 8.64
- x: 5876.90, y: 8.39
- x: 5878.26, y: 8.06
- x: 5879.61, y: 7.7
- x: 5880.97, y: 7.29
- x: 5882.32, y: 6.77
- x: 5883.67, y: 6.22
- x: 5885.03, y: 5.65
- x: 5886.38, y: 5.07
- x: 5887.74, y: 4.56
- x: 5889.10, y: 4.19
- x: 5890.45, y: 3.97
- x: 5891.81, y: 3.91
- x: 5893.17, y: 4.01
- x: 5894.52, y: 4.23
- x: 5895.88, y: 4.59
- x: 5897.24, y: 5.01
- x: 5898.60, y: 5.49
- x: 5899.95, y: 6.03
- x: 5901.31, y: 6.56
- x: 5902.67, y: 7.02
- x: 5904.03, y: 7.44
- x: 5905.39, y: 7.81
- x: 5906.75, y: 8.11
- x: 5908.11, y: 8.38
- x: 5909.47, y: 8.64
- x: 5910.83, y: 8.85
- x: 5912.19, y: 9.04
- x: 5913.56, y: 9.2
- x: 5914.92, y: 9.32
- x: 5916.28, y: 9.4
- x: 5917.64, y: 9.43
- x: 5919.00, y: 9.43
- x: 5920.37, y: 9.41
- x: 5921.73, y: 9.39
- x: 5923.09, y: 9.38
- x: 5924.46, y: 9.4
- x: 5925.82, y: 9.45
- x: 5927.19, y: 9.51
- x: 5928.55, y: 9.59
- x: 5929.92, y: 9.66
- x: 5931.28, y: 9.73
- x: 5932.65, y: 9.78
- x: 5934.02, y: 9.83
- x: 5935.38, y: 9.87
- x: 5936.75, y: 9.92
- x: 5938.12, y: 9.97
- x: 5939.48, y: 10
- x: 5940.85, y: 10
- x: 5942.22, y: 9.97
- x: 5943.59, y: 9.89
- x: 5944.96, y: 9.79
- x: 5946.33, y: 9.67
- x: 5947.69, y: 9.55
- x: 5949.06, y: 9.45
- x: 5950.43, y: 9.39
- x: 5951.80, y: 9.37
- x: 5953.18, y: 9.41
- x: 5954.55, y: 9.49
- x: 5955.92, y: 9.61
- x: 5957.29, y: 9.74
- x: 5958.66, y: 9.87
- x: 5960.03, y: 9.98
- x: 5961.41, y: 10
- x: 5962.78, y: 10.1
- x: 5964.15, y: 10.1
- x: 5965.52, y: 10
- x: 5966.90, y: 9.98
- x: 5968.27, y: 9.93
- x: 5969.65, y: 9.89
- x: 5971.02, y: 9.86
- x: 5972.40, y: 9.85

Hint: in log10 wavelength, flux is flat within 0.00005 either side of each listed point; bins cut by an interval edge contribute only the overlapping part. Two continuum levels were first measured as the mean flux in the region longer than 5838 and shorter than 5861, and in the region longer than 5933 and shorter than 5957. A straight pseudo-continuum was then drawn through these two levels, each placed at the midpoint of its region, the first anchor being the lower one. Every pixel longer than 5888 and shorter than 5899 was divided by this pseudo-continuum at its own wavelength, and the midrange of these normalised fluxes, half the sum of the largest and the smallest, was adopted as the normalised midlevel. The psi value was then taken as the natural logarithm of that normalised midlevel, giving -0.75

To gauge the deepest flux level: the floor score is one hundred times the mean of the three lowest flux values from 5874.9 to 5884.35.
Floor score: 676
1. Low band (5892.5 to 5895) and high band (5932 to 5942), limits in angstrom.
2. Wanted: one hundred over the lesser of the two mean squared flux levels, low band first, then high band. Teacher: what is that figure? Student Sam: 5.9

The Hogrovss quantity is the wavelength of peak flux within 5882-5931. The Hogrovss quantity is 5929.92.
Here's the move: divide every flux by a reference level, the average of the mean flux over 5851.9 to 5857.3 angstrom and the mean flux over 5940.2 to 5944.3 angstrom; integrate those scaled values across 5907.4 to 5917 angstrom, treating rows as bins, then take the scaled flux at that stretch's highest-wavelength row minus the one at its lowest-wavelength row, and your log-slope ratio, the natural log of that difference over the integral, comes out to -4.4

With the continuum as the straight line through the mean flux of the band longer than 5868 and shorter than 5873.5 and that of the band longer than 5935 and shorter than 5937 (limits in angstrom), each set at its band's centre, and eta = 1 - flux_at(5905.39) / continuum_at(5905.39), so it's 0.18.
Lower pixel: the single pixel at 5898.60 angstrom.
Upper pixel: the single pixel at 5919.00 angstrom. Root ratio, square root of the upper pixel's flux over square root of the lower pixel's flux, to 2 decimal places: 1.31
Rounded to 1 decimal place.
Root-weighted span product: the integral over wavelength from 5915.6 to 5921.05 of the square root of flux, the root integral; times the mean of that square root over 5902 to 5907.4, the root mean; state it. 46.1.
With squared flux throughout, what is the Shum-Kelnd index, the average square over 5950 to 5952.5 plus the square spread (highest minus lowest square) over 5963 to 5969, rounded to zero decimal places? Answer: 91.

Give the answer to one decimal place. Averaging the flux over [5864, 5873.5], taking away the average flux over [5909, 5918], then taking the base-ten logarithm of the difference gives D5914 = -1.2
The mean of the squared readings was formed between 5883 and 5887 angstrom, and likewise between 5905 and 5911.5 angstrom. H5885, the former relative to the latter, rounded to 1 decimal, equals 0.5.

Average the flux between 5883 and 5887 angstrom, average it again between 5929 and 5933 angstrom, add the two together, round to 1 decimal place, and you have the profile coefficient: 15.4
